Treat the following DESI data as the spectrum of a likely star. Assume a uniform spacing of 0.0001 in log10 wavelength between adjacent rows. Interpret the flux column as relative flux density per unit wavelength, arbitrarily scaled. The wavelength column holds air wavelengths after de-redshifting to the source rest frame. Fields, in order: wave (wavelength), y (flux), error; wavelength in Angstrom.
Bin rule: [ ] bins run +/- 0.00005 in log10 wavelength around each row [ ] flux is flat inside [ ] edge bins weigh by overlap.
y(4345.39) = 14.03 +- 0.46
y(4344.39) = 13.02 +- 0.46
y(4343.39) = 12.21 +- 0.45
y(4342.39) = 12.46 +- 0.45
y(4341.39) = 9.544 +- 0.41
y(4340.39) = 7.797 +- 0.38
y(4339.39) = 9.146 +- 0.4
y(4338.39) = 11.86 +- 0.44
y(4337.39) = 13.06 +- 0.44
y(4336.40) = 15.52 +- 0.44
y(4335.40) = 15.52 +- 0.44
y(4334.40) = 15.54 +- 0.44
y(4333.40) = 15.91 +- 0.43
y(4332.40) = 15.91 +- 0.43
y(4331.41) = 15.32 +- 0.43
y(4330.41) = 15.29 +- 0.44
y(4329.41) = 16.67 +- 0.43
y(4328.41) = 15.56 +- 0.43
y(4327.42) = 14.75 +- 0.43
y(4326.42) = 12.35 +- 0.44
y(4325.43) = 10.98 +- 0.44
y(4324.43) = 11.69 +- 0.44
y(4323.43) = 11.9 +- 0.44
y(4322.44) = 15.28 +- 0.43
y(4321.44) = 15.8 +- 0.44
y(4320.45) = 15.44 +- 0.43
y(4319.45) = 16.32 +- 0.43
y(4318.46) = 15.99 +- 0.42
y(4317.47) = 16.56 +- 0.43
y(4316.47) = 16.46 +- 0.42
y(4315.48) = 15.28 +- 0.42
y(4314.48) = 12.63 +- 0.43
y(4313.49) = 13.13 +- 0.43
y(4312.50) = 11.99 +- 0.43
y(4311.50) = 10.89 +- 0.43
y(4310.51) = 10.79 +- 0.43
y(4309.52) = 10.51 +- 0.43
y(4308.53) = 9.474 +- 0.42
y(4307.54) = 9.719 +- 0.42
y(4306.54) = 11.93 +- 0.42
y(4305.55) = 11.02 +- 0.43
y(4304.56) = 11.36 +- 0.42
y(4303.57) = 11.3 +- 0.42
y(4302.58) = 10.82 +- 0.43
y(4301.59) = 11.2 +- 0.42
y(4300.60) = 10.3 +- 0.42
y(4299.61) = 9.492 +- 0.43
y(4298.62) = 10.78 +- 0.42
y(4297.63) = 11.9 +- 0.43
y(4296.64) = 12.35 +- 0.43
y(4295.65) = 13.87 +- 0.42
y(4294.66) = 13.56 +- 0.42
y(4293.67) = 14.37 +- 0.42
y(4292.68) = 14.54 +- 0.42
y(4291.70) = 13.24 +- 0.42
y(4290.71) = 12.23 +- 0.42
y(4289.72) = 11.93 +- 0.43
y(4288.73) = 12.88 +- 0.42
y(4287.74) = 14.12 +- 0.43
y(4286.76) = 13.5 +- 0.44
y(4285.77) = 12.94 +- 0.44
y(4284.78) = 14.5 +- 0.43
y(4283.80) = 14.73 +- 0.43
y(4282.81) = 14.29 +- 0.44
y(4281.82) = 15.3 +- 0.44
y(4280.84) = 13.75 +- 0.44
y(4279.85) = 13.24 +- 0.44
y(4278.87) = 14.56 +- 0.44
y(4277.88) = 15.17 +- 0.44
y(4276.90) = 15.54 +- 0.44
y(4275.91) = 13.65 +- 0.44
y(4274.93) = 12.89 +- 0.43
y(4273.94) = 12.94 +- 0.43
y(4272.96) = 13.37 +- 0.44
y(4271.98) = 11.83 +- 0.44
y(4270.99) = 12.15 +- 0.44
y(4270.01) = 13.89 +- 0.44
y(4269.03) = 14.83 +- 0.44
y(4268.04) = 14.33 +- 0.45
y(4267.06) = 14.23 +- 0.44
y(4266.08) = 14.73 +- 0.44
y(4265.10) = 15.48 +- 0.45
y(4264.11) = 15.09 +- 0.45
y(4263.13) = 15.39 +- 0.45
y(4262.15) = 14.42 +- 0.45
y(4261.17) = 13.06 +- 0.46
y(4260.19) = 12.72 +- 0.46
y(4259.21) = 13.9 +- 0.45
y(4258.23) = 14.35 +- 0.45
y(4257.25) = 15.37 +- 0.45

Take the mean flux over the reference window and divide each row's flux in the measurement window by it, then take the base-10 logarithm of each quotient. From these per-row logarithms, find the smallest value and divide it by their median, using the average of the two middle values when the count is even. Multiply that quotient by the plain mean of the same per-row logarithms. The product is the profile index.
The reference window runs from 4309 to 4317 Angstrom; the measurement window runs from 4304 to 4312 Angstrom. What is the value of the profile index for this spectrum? -0.14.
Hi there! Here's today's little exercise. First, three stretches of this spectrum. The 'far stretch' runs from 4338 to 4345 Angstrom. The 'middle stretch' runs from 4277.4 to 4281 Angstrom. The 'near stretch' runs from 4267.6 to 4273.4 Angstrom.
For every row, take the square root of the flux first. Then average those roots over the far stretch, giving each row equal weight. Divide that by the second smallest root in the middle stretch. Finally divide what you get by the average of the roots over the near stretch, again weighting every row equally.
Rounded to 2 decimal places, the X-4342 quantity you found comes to 0.24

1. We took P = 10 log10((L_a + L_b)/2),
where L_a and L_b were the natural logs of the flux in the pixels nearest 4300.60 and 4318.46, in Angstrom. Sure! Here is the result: 4.07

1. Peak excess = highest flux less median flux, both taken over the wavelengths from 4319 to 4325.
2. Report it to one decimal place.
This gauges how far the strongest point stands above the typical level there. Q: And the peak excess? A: 1.0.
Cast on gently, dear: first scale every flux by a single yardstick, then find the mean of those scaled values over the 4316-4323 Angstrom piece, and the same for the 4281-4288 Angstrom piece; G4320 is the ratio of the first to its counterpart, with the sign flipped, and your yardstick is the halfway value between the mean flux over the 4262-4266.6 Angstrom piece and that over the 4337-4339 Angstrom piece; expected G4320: -1.1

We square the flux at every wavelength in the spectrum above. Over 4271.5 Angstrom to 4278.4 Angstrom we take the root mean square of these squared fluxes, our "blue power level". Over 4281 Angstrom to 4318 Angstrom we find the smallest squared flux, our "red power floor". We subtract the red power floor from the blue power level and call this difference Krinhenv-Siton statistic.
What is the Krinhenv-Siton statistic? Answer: 100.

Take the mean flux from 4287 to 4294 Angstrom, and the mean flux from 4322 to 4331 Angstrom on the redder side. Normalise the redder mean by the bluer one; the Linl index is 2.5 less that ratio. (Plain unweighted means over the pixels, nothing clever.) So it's 1.46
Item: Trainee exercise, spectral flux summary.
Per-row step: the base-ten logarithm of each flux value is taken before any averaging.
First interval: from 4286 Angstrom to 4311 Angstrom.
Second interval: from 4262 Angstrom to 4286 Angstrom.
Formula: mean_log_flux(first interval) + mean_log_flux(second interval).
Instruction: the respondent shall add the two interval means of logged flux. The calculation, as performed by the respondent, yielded 2.221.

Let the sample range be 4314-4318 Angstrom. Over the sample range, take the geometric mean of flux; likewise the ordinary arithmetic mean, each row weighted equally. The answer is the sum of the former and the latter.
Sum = 30.4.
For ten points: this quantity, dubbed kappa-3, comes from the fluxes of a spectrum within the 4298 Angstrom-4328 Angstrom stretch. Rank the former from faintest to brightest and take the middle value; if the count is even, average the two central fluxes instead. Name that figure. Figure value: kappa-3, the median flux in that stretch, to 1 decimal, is 11.8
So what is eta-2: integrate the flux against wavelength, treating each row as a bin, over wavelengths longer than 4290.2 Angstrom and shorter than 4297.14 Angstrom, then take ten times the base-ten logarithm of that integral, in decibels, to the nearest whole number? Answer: 20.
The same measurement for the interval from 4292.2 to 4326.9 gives 26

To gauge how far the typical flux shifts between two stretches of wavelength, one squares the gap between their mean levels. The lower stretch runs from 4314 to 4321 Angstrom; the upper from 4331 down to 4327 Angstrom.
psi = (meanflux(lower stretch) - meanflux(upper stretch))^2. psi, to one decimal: 0.0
